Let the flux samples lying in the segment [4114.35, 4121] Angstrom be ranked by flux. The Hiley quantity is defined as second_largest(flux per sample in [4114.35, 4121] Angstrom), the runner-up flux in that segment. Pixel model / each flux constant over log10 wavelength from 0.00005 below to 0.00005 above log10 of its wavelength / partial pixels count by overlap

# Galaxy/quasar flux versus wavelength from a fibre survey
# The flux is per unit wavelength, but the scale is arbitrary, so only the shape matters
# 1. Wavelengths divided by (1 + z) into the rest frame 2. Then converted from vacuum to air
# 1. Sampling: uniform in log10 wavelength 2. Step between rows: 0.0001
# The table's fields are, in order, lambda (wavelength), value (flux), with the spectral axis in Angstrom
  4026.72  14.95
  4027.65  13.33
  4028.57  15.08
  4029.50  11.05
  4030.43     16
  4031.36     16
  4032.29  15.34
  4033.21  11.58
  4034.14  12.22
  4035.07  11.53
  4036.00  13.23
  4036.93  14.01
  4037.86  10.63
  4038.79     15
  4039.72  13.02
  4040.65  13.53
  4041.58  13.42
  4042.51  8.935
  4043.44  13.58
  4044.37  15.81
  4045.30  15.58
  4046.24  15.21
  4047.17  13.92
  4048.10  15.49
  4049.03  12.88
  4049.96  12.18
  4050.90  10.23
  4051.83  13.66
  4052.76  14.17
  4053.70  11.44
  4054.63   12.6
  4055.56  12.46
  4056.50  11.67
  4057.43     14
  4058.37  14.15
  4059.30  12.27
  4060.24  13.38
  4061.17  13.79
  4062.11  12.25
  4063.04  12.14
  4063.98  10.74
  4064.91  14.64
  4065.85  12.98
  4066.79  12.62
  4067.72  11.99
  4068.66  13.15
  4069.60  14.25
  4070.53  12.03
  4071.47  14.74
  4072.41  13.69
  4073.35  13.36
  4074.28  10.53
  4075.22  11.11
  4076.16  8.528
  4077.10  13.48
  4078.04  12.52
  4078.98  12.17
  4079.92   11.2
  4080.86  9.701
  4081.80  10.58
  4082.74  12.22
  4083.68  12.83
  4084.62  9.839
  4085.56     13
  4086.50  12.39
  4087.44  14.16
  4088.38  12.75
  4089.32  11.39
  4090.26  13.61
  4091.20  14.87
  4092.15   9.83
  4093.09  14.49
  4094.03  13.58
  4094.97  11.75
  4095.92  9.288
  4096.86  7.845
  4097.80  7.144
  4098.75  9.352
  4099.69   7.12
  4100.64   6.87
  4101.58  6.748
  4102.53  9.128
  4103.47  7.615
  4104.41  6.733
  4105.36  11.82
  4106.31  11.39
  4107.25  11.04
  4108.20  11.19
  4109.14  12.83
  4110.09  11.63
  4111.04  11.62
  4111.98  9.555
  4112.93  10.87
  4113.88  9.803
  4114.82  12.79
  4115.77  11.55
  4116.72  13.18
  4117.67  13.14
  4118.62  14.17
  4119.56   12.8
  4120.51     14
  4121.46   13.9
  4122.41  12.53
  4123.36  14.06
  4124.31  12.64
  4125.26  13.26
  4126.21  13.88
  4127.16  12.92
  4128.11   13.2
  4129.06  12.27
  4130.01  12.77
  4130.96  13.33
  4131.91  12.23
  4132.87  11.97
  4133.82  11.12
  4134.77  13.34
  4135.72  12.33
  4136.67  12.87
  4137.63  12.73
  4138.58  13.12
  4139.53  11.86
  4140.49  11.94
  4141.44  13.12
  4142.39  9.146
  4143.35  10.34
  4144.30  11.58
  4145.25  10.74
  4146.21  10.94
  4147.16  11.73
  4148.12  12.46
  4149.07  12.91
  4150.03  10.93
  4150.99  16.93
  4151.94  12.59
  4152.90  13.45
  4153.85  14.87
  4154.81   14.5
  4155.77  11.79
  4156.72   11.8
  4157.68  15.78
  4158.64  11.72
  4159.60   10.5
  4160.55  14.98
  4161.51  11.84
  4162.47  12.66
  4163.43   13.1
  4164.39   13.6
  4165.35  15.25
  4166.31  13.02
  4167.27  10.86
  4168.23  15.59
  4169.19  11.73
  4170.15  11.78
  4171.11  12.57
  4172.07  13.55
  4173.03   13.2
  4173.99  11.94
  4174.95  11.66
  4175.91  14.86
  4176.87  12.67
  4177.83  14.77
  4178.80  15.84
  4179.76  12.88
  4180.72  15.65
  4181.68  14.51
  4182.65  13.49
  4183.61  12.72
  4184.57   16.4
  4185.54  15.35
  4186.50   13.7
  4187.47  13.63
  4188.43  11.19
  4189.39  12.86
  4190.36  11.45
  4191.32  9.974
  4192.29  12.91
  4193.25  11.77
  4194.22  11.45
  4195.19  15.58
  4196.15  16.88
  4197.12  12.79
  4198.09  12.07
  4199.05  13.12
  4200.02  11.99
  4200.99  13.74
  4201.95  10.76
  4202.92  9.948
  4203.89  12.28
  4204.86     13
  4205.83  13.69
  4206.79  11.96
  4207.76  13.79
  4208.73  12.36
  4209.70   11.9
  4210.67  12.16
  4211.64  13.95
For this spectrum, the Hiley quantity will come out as 14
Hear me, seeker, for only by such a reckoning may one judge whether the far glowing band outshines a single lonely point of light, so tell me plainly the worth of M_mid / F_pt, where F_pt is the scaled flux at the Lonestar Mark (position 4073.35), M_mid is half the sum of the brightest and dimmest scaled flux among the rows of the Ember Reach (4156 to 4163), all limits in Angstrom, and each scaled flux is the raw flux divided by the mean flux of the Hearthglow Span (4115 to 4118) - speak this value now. 0.98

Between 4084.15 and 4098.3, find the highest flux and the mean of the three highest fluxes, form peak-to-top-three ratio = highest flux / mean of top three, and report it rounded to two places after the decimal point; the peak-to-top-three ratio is 1.03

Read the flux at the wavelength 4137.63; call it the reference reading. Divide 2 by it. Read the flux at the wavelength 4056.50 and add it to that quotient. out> 11.8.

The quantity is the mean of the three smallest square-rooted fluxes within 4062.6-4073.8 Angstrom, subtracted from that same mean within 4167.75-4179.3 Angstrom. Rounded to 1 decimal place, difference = 0.0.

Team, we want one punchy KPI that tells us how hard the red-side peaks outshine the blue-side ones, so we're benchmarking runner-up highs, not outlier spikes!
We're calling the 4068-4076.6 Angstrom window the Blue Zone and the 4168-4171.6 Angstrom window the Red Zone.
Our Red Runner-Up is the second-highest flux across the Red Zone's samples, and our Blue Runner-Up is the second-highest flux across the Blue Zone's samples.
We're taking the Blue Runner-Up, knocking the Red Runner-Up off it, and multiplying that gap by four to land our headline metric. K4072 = 6.7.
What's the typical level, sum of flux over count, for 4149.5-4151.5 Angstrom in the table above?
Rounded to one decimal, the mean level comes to 13.9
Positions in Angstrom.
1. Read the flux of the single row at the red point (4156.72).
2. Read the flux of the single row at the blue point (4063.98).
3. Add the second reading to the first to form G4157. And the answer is 22.5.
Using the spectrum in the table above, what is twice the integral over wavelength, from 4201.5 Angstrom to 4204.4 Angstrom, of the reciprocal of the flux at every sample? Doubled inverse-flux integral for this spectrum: 0.53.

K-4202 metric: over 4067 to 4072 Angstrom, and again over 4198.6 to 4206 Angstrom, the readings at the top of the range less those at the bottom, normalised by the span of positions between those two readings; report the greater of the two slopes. 0.73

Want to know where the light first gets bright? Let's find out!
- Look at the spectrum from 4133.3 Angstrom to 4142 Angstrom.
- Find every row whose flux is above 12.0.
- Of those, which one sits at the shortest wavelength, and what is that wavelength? 4134.77 Angstrom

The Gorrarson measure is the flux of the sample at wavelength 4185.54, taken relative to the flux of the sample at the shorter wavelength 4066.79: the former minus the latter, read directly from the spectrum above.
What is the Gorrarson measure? 2.7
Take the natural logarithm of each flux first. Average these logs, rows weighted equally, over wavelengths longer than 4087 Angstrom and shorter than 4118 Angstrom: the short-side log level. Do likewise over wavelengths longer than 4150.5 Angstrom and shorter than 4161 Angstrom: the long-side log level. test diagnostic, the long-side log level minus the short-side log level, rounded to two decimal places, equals 0.24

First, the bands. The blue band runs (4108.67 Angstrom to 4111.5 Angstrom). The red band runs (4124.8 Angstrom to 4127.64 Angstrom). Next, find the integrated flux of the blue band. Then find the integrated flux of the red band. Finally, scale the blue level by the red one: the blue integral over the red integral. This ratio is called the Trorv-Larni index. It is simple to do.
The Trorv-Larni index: 0.90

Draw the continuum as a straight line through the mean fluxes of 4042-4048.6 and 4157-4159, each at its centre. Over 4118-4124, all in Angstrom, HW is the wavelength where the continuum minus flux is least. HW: 4118.62 Angstrom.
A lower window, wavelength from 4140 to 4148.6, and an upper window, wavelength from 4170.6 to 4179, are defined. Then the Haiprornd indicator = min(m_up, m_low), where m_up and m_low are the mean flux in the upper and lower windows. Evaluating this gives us 11.3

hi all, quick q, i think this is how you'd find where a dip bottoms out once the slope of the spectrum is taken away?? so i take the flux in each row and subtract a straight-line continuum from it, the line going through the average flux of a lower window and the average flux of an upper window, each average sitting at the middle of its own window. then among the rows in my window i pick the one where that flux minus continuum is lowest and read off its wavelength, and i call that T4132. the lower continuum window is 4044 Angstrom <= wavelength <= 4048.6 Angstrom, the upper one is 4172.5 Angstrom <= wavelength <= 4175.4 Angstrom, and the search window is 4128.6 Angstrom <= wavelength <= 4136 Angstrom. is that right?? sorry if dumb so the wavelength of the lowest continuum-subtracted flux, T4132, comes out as 4133.82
